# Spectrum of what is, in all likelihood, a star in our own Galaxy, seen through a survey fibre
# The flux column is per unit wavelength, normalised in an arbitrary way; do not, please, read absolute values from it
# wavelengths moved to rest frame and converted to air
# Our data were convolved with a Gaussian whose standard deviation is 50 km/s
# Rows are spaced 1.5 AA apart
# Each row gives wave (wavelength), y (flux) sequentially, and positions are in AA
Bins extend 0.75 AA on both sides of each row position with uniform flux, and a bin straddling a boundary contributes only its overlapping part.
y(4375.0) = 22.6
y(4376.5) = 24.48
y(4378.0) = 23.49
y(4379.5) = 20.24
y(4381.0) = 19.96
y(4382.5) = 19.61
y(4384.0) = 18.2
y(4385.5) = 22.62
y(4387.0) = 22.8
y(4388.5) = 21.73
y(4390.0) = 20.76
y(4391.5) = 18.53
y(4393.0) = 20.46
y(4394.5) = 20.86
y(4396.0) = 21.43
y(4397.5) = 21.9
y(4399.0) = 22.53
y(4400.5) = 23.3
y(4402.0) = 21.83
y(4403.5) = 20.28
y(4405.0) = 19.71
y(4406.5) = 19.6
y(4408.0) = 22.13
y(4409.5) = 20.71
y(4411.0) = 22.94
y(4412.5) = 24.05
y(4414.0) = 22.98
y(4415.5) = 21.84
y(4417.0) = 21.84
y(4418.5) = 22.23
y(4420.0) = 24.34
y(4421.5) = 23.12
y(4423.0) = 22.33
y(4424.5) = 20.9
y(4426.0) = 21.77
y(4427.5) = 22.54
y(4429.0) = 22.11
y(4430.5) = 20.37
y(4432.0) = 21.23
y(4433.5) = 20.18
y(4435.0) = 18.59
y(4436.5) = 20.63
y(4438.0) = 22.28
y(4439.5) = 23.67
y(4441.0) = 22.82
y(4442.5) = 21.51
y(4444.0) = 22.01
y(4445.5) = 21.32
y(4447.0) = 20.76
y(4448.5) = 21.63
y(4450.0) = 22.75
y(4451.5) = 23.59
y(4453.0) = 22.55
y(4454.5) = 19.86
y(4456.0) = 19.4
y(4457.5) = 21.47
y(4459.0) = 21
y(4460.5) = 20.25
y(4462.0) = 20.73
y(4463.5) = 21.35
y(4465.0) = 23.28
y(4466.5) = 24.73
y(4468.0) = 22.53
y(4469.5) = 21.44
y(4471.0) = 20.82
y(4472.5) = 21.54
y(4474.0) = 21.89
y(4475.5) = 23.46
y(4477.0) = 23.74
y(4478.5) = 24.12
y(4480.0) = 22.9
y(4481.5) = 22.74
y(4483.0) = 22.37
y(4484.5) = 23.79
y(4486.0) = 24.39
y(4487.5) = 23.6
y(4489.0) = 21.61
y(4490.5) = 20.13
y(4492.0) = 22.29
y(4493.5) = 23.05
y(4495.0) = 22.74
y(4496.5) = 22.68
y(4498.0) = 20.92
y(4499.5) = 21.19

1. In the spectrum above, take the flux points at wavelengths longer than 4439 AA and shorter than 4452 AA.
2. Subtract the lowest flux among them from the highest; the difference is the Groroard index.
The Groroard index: 2.9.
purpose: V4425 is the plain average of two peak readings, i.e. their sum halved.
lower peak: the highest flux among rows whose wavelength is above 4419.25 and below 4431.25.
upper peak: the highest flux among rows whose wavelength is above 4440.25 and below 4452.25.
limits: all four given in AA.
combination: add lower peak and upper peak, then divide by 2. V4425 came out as 24.0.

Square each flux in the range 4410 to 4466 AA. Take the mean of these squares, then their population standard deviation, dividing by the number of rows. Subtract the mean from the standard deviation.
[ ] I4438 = -421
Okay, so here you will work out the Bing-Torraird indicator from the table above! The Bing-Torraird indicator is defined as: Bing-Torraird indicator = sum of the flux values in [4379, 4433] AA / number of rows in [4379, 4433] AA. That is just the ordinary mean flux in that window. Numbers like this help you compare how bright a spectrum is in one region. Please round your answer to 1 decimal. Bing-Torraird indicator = 21.5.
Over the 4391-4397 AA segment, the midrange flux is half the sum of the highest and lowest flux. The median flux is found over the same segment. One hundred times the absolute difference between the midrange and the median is 68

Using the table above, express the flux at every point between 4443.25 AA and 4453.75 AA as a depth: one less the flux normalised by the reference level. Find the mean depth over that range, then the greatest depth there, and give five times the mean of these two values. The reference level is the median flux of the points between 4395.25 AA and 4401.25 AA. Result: 0.18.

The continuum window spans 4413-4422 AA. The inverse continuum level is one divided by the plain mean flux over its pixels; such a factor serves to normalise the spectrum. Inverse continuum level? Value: 0.0440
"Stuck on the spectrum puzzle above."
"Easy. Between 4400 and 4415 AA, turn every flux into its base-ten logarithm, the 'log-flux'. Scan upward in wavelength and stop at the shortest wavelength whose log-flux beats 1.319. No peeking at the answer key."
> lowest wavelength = 4400.5 AA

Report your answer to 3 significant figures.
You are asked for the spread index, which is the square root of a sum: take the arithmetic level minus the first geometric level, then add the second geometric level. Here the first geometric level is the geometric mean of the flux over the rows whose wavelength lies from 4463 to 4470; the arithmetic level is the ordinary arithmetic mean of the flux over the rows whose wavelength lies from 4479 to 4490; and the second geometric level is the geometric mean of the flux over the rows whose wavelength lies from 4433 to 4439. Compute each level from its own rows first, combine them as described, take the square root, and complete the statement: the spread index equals 4.56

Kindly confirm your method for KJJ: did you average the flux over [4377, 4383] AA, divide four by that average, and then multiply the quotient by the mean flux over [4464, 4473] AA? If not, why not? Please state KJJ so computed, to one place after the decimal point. 4.3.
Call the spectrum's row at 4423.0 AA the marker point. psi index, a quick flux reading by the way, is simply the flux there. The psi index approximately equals 22.33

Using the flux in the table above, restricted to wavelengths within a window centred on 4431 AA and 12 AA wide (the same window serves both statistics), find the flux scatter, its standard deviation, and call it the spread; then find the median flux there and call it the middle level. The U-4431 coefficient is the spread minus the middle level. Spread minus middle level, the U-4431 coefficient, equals -19.7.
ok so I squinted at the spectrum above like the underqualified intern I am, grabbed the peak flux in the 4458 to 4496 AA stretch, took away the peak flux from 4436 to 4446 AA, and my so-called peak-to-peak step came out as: 1.06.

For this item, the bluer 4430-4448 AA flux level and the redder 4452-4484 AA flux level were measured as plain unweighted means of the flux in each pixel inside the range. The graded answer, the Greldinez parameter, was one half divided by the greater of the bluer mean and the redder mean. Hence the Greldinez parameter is 0.0227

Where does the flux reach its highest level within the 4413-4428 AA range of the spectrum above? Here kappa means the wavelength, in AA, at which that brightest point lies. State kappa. 4420.0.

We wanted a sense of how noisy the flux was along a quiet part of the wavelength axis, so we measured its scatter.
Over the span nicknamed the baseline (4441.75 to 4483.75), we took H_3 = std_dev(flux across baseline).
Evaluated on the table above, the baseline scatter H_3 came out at 1.3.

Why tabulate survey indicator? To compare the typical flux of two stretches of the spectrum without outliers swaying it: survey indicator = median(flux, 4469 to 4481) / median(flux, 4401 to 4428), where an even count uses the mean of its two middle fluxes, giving 1.02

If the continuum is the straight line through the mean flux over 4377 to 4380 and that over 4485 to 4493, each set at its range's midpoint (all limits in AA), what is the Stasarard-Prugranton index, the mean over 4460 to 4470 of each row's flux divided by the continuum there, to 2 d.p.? 0.99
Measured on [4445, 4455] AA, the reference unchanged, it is 0.98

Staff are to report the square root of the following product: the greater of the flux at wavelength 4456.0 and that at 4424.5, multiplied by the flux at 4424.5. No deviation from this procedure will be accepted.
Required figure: 20.9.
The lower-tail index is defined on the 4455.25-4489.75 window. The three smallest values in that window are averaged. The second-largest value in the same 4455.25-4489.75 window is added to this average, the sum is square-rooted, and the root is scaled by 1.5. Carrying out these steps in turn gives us 10.0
